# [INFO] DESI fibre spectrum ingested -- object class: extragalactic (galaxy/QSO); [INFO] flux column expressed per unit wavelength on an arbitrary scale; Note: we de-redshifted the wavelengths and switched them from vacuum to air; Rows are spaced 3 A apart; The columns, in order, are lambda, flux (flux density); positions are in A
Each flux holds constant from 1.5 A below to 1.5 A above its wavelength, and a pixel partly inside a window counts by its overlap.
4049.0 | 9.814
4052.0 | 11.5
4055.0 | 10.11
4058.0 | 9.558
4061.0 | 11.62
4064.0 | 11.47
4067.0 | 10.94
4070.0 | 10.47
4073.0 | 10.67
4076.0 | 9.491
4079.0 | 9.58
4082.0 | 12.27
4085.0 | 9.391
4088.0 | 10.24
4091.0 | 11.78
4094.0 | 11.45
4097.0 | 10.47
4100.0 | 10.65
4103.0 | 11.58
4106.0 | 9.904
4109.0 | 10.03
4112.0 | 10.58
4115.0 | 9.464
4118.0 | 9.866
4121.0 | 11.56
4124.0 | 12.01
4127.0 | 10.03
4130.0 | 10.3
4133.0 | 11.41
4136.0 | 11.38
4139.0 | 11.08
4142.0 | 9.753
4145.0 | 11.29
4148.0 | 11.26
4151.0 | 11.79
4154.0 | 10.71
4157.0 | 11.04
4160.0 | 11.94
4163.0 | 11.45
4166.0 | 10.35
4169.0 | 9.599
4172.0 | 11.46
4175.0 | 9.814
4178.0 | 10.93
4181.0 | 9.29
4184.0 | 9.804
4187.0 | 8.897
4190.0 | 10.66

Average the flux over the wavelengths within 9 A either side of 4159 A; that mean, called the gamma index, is 11.2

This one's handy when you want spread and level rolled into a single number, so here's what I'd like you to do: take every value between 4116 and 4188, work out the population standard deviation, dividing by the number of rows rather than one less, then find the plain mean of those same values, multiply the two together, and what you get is 9.4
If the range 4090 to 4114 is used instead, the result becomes 7.2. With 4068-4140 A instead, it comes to 9.0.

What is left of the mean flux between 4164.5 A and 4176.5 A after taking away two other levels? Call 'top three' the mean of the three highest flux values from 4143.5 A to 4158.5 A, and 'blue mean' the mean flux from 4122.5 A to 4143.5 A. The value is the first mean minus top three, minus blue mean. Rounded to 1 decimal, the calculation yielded -12.0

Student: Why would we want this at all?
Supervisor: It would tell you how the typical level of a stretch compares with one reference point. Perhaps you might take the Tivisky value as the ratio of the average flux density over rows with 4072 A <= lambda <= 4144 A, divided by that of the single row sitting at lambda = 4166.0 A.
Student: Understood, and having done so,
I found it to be 1.03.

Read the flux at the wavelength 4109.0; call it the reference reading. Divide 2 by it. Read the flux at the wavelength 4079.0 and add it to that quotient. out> 9.8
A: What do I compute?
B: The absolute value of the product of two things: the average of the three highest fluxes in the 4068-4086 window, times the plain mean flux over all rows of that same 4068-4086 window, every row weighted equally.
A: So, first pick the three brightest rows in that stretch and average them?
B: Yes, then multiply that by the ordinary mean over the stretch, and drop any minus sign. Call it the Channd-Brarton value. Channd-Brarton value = 115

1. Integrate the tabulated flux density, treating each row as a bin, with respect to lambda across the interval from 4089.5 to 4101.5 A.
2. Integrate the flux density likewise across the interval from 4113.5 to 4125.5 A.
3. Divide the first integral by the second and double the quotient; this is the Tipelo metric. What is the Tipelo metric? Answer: 2.07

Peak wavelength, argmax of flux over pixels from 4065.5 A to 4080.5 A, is 4067.0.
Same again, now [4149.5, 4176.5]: 4160.0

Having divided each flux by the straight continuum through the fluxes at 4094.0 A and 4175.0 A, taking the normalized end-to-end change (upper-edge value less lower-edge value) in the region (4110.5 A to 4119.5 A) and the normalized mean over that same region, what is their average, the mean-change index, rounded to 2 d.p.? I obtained 0.42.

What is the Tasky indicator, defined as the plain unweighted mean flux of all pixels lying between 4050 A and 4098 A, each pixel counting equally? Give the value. 10.7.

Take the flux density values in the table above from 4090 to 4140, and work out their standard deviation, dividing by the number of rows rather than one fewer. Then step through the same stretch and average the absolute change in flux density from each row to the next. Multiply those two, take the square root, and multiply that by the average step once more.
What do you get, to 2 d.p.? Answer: 0.58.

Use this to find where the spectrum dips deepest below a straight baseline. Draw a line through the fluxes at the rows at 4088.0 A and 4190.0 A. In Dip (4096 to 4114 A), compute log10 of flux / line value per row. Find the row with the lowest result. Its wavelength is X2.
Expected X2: 4106.0 A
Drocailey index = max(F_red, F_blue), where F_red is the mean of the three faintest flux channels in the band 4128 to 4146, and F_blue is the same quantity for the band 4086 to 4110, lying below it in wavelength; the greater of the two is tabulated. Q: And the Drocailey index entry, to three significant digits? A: 10.4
